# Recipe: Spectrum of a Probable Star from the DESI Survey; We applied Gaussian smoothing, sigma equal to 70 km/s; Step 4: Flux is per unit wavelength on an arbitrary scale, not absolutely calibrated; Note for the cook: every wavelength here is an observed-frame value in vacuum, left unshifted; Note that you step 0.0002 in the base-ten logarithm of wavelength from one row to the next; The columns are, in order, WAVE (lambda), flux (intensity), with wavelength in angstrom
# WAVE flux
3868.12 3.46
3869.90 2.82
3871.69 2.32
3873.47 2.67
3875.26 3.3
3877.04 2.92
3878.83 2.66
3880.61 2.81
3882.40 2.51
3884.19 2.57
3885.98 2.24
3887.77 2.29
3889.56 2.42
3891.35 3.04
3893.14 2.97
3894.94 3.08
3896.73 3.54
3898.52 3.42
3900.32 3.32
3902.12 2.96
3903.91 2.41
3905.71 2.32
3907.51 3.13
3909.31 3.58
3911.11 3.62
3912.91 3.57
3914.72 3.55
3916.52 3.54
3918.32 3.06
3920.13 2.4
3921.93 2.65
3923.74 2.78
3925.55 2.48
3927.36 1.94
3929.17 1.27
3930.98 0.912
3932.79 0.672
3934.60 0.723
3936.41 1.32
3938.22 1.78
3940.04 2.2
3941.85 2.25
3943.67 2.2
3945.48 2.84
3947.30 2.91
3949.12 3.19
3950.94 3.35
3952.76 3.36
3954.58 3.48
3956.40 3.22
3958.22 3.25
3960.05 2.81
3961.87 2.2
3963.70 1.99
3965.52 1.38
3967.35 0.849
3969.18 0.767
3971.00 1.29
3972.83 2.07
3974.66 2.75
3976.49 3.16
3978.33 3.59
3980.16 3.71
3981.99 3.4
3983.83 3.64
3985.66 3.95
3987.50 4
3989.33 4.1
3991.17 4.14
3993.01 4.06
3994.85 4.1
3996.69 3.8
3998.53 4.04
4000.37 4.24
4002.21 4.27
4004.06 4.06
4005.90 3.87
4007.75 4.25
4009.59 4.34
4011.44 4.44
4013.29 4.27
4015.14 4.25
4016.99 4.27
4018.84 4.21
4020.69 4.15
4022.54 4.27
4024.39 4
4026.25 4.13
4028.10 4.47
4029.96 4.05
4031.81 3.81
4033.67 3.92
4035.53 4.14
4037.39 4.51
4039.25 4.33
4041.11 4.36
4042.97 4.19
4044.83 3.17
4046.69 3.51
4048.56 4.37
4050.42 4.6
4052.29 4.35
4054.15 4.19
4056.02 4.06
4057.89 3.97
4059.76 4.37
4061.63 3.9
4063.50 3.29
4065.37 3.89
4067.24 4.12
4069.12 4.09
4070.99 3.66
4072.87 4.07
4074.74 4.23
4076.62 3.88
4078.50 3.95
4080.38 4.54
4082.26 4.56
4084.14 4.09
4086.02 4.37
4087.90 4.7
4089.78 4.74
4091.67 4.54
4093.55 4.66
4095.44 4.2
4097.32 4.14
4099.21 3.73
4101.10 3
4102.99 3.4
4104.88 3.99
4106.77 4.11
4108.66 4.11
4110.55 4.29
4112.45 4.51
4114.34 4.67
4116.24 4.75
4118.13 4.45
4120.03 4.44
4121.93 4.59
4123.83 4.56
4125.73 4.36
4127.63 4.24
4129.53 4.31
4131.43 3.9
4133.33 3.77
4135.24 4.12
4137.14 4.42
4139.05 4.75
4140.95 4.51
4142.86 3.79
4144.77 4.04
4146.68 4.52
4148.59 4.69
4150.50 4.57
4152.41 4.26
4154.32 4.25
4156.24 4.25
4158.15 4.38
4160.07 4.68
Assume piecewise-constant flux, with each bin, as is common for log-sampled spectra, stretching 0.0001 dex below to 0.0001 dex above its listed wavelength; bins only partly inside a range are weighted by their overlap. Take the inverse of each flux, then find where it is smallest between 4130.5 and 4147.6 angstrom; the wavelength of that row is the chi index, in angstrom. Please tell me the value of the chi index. 4139.05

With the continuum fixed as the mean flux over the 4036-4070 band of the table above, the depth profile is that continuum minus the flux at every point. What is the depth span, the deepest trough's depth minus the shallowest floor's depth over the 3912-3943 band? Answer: 2.9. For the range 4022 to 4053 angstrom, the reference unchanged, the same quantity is 1.4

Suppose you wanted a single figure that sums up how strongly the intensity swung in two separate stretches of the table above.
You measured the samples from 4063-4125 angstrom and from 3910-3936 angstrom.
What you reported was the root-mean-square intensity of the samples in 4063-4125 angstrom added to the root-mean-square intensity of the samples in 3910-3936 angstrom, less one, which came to 5.8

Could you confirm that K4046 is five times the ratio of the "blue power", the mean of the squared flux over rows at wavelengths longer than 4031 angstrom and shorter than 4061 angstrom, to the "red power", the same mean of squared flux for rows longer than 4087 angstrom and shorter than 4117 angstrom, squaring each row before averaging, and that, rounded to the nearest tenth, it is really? 4.7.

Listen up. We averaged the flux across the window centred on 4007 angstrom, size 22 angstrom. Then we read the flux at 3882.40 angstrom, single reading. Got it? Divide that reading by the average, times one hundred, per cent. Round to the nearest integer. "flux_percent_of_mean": 60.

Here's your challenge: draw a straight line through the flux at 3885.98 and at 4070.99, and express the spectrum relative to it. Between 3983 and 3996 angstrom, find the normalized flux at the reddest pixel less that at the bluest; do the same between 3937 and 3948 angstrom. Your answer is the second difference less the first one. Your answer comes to 0.28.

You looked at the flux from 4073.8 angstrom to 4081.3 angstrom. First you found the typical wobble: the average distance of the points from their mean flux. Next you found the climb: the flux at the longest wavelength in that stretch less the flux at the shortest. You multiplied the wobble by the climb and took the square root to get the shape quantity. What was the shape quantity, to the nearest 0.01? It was 0.27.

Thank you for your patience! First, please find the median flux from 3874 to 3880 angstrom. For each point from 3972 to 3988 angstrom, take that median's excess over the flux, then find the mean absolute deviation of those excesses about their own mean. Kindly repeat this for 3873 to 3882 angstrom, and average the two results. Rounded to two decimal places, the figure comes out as 0.33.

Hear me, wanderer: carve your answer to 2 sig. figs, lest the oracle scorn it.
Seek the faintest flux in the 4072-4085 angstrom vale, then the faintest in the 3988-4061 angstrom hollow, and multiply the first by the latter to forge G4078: 12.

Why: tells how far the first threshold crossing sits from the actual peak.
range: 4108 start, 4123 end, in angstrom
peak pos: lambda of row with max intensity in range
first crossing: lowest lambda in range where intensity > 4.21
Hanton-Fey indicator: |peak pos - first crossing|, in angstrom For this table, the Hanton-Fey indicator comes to 5.7 angstrom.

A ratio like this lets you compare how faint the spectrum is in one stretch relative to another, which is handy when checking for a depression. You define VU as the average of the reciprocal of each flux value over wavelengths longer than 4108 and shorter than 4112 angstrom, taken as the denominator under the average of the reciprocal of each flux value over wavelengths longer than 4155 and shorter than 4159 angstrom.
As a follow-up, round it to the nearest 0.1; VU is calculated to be 1.0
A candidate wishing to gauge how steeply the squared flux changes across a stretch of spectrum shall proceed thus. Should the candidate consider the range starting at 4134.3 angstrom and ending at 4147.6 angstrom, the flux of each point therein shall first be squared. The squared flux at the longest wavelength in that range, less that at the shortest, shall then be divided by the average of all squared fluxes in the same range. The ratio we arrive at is 0.19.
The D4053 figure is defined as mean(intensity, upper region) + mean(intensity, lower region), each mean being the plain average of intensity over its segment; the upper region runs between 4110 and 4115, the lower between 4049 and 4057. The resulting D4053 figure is 8.8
